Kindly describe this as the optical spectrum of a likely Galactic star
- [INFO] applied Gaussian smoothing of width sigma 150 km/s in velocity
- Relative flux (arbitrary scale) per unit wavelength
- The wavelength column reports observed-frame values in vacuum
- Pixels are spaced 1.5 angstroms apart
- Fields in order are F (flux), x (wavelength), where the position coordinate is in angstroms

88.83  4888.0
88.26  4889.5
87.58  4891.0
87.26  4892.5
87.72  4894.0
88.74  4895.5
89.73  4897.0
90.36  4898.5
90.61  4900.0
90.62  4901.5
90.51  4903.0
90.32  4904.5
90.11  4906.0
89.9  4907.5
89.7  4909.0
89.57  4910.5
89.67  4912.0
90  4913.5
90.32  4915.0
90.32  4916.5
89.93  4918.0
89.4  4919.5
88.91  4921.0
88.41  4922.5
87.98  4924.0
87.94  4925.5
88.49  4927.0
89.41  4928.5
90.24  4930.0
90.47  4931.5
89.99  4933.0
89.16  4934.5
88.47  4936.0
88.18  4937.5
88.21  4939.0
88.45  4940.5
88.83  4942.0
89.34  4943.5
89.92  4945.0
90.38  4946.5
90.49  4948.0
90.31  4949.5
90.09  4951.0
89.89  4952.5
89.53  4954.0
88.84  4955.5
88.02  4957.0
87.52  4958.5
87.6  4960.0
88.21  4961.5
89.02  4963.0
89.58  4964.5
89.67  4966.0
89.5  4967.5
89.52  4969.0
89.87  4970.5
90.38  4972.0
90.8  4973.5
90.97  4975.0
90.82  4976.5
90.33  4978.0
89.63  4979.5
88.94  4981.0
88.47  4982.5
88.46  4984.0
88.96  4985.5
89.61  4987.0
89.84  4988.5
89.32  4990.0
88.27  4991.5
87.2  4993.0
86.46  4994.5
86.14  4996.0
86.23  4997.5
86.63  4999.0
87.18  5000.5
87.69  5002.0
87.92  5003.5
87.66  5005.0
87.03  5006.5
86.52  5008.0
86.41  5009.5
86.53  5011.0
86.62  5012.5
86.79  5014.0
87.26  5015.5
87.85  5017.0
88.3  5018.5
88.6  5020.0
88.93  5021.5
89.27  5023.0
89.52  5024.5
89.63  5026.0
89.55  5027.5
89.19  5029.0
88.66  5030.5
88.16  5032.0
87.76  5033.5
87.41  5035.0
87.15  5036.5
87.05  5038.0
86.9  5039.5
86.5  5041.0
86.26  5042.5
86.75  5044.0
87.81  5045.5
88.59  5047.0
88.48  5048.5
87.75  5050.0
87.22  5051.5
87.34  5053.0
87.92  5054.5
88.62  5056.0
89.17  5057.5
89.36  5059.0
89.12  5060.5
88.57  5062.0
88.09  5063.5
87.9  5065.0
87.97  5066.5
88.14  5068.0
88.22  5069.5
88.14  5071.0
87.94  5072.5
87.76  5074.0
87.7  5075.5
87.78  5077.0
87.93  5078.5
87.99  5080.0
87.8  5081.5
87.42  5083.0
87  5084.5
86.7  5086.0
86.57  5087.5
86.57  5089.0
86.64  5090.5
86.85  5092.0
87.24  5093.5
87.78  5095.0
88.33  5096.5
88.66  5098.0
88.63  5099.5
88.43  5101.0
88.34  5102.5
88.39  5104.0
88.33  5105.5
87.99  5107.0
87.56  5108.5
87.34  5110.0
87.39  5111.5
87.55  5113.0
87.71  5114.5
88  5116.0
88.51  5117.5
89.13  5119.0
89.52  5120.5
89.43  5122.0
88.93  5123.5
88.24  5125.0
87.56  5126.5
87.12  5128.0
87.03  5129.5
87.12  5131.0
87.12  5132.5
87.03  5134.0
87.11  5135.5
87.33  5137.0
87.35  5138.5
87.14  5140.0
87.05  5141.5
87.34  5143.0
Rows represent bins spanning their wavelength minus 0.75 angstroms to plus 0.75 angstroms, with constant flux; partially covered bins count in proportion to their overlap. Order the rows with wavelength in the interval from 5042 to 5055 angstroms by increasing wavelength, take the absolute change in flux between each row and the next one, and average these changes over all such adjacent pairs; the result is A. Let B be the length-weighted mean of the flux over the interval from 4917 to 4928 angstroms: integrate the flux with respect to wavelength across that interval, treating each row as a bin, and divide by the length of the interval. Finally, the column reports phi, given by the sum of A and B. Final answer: 89.3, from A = 0.55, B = 88.8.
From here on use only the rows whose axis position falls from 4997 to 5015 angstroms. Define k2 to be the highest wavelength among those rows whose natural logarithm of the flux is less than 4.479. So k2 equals 5014.0 angstroms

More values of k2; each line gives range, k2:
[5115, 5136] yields 5135.5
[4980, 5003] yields 5002.0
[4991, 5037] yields 5036.5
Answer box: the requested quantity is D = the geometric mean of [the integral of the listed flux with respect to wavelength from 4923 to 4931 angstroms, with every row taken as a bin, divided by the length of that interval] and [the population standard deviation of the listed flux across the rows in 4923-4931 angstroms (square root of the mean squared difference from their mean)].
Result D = 8.9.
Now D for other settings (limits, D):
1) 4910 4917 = 5.3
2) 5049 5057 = 6.6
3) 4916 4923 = 7.8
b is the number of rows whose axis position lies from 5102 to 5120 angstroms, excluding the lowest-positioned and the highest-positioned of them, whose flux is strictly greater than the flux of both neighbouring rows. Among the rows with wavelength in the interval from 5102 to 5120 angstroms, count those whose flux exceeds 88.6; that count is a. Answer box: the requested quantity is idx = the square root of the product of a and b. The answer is 1.0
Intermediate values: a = 1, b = 1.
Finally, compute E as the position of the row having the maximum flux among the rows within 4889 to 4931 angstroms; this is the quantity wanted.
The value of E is 4901.5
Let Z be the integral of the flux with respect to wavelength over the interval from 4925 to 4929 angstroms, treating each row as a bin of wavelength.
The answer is 354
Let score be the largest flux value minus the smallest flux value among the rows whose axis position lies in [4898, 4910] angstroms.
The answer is 0.9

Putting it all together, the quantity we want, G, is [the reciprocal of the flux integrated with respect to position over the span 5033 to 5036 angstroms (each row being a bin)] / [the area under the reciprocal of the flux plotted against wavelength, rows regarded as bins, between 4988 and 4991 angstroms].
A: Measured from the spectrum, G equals 1.02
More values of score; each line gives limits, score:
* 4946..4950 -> 0.2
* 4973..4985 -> 2.5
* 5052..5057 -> 1.3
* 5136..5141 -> 0.2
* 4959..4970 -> 2.1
